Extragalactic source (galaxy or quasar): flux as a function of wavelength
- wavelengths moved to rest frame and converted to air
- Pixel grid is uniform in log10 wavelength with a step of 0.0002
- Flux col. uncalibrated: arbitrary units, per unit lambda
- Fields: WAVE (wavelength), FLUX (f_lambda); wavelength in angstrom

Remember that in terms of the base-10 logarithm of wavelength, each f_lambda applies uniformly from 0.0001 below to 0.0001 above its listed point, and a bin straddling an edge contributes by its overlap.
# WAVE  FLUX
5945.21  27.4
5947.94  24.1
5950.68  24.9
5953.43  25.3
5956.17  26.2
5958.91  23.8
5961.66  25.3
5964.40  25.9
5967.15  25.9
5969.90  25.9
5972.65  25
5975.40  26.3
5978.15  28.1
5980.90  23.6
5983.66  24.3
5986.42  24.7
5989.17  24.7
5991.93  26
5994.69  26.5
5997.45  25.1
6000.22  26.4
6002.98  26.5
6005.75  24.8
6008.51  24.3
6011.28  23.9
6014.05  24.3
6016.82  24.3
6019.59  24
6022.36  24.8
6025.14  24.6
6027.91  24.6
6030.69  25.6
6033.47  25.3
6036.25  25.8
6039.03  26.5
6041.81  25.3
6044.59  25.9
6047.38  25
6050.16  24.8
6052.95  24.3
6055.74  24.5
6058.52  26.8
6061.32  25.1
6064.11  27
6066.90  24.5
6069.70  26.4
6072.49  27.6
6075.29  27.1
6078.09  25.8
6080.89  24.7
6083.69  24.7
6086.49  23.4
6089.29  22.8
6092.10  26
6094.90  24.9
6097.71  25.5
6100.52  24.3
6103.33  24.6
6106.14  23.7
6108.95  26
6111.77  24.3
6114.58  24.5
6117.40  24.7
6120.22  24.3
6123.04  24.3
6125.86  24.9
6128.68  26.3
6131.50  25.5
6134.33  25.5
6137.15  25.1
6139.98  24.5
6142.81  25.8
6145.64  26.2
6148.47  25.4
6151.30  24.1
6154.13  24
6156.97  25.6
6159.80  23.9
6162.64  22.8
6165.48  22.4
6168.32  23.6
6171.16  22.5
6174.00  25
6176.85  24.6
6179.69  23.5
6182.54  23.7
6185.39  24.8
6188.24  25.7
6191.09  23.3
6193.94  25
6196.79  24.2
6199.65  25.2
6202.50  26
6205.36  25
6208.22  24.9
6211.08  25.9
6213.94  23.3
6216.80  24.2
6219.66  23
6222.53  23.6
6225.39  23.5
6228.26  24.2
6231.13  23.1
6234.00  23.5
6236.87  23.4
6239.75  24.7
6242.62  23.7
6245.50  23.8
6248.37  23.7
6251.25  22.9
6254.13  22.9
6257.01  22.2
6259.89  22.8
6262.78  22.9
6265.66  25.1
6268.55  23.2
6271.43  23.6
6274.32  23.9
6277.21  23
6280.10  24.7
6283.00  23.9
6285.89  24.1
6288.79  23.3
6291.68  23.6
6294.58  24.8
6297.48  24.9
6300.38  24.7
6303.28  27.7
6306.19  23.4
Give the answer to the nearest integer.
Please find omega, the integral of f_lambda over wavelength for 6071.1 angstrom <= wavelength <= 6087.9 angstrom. 429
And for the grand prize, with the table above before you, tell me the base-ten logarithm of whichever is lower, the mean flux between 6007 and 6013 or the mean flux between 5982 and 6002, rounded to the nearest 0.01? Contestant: 1.38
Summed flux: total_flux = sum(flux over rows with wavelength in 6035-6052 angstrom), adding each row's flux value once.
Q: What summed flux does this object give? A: 153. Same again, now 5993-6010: 154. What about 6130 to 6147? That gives 153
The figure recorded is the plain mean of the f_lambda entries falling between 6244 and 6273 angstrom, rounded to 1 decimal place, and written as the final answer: 23.3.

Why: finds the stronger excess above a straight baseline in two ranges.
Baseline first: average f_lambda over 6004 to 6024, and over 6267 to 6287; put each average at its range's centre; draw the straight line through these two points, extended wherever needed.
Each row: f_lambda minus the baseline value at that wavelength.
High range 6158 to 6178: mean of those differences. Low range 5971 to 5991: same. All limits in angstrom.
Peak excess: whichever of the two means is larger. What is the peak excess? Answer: 0.8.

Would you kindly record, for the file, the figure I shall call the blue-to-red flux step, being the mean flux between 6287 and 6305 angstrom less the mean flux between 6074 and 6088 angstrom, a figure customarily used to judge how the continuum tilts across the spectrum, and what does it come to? -0.3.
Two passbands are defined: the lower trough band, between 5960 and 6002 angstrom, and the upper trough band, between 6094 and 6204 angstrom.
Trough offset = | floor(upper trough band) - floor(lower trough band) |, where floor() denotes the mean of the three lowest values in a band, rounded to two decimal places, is 1.63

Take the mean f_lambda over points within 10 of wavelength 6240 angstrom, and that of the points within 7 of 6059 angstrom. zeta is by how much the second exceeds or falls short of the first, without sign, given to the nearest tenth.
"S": 1.8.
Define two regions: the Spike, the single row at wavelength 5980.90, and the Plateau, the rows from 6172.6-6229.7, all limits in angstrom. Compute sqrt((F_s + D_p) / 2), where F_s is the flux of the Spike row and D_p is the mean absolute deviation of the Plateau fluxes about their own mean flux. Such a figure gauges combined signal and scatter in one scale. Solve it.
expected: 3.49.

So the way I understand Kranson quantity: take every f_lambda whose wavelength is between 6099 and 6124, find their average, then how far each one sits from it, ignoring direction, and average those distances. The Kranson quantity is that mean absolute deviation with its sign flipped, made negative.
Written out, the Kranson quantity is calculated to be -0.39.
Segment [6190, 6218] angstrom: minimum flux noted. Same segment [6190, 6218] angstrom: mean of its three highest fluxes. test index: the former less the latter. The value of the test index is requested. -2.4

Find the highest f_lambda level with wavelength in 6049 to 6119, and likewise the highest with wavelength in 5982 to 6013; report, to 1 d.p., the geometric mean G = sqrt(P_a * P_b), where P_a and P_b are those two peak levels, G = 27.0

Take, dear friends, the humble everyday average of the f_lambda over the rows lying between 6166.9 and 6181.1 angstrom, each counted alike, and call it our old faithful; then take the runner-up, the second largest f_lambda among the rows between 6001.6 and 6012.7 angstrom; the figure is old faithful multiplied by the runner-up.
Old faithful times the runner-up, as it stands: 591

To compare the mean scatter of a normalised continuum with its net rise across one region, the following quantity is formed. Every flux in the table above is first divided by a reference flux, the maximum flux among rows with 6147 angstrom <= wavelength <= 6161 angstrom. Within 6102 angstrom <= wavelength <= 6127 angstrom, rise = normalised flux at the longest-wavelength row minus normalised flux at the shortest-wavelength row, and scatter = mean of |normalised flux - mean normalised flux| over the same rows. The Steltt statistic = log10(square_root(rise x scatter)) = -1.9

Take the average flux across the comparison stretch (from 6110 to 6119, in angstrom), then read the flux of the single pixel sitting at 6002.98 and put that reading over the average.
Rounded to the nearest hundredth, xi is 1.08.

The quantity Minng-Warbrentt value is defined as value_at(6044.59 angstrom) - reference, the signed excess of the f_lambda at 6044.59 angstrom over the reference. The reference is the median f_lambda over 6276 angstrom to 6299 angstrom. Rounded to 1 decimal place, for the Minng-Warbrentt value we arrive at 1.9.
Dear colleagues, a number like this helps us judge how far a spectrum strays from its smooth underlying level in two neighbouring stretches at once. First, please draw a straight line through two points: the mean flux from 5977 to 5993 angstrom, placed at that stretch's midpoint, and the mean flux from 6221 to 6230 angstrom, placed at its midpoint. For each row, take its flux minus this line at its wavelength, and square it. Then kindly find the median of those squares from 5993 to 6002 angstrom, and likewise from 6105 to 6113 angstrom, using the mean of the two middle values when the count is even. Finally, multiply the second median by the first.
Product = 1.0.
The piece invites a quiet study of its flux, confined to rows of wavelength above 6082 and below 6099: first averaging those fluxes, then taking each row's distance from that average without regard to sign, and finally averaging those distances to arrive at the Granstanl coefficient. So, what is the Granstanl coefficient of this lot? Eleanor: 0.97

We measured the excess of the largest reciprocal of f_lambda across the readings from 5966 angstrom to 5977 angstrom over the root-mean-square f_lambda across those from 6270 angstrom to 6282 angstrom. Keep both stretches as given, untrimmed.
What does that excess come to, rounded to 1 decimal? -23.8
